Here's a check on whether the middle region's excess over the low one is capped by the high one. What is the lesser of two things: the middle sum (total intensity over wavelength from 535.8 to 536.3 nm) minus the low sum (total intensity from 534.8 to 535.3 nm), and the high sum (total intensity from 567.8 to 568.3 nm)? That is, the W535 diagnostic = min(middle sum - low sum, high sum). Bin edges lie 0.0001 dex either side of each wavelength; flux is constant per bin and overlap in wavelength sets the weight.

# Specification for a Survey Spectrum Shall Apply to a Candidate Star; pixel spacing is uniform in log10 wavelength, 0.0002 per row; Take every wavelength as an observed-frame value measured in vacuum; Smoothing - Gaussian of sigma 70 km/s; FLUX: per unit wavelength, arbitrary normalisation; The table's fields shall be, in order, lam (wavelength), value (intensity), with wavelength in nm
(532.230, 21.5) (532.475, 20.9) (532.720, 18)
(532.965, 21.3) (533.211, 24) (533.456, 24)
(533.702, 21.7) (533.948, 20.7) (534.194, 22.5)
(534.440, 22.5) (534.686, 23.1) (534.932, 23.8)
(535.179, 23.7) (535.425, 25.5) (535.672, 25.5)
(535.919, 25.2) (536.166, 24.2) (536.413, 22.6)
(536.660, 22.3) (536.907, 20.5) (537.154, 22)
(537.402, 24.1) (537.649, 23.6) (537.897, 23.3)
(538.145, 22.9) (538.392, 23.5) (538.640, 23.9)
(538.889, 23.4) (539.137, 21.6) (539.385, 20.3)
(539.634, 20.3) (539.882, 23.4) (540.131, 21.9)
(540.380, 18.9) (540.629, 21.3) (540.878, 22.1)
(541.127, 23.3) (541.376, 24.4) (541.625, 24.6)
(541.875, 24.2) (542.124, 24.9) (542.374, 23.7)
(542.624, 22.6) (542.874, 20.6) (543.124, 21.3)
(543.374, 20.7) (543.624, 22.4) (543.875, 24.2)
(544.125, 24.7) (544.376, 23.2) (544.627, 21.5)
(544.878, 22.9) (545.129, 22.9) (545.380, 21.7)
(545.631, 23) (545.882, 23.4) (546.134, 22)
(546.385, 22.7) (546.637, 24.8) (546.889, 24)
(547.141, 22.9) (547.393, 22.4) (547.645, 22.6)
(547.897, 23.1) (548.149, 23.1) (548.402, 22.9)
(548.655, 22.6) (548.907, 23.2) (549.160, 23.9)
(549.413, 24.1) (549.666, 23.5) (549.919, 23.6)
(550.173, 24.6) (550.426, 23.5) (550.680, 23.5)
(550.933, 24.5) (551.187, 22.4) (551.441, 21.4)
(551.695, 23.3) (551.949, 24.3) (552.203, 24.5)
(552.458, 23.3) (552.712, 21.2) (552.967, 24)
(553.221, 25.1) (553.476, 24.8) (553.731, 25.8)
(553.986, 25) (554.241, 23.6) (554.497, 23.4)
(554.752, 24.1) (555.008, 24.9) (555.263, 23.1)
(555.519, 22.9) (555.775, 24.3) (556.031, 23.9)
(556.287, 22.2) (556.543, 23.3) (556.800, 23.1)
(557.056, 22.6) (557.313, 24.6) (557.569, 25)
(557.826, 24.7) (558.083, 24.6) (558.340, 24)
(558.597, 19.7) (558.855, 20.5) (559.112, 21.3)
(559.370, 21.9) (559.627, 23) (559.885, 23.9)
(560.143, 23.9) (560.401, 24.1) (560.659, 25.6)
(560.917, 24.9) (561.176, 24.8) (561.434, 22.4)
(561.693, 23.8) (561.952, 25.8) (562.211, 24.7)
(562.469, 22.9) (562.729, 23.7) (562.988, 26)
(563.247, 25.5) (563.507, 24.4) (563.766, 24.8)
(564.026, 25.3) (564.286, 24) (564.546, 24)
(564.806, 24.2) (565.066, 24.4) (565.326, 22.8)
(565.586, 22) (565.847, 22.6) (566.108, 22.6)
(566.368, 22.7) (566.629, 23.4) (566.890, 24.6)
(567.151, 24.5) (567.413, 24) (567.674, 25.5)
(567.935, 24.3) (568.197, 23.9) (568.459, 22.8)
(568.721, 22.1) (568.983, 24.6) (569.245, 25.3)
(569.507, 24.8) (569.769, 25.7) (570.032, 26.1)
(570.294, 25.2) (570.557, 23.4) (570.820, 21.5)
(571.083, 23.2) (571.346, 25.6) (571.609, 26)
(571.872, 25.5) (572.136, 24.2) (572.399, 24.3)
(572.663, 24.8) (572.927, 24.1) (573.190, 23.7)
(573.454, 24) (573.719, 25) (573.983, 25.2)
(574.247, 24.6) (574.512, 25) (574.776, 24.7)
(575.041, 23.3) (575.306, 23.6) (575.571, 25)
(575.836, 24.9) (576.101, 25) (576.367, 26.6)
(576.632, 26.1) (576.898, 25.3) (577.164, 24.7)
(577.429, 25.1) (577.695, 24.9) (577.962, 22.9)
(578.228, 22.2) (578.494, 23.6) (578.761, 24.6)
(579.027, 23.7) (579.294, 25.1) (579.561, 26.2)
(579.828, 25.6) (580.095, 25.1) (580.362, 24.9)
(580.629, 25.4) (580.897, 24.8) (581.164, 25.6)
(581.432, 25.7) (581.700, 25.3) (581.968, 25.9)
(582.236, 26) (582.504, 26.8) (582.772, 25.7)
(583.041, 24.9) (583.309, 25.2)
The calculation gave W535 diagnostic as 1.9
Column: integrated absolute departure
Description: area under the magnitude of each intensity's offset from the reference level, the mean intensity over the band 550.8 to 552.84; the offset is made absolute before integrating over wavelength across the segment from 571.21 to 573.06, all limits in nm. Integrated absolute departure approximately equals 3.3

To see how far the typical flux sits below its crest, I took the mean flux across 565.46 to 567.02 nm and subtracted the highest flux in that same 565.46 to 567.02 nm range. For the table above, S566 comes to -1.6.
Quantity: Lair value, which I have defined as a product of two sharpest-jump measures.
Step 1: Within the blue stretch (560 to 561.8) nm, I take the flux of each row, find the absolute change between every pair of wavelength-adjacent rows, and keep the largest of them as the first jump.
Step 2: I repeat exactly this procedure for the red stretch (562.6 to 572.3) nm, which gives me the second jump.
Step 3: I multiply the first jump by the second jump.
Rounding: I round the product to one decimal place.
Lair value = 6.0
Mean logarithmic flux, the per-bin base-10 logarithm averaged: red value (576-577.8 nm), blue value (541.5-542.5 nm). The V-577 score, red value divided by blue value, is 1.01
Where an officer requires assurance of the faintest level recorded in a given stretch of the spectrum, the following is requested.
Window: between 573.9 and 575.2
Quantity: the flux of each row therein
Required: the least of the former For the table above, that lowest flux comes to 23.3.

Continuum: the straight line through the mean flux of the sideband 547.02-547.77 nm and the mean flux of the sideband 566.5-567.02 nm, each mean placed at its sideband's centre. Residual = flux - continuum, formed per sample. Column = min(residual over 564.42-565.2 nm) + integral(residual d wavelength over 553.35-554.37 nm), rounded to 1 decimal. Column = 1.9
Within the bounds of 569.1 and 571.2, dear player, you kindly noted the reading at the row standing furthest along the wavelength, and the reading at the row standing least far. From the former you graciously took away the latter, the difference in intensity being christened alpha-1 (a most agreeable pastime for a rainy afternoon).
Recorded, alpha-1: -2.1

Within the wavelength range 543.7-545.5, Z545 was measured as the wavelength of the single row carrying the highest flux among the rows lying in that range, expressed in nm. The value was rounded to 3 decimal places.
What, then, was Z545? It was 544.125 nm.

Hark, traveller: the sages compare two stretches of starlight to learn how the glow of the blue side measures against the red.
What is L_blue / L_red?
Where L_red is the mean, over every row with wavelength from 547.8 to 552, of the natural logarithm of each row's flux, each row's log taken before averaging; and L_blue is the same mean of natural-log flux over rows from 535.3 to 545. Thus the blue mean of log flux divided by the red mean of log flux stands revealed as 0.992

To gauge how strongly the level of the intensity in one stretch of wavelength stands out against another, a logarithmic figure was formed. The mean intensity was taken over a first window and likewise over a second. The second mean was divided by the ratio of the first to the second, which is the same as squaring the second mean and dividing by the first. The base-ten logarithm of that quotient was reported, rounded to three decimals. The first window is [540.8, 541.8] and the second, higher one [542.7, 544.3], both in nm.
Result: 1.324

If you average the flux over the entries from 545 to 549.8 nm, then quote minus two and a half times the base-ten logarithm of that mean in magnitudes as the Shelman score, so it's -3.409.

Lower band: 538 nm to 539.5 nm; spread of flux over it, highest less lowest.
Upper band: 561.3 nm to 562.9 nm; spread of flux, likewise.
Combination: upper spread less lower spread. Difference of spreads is -0.20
